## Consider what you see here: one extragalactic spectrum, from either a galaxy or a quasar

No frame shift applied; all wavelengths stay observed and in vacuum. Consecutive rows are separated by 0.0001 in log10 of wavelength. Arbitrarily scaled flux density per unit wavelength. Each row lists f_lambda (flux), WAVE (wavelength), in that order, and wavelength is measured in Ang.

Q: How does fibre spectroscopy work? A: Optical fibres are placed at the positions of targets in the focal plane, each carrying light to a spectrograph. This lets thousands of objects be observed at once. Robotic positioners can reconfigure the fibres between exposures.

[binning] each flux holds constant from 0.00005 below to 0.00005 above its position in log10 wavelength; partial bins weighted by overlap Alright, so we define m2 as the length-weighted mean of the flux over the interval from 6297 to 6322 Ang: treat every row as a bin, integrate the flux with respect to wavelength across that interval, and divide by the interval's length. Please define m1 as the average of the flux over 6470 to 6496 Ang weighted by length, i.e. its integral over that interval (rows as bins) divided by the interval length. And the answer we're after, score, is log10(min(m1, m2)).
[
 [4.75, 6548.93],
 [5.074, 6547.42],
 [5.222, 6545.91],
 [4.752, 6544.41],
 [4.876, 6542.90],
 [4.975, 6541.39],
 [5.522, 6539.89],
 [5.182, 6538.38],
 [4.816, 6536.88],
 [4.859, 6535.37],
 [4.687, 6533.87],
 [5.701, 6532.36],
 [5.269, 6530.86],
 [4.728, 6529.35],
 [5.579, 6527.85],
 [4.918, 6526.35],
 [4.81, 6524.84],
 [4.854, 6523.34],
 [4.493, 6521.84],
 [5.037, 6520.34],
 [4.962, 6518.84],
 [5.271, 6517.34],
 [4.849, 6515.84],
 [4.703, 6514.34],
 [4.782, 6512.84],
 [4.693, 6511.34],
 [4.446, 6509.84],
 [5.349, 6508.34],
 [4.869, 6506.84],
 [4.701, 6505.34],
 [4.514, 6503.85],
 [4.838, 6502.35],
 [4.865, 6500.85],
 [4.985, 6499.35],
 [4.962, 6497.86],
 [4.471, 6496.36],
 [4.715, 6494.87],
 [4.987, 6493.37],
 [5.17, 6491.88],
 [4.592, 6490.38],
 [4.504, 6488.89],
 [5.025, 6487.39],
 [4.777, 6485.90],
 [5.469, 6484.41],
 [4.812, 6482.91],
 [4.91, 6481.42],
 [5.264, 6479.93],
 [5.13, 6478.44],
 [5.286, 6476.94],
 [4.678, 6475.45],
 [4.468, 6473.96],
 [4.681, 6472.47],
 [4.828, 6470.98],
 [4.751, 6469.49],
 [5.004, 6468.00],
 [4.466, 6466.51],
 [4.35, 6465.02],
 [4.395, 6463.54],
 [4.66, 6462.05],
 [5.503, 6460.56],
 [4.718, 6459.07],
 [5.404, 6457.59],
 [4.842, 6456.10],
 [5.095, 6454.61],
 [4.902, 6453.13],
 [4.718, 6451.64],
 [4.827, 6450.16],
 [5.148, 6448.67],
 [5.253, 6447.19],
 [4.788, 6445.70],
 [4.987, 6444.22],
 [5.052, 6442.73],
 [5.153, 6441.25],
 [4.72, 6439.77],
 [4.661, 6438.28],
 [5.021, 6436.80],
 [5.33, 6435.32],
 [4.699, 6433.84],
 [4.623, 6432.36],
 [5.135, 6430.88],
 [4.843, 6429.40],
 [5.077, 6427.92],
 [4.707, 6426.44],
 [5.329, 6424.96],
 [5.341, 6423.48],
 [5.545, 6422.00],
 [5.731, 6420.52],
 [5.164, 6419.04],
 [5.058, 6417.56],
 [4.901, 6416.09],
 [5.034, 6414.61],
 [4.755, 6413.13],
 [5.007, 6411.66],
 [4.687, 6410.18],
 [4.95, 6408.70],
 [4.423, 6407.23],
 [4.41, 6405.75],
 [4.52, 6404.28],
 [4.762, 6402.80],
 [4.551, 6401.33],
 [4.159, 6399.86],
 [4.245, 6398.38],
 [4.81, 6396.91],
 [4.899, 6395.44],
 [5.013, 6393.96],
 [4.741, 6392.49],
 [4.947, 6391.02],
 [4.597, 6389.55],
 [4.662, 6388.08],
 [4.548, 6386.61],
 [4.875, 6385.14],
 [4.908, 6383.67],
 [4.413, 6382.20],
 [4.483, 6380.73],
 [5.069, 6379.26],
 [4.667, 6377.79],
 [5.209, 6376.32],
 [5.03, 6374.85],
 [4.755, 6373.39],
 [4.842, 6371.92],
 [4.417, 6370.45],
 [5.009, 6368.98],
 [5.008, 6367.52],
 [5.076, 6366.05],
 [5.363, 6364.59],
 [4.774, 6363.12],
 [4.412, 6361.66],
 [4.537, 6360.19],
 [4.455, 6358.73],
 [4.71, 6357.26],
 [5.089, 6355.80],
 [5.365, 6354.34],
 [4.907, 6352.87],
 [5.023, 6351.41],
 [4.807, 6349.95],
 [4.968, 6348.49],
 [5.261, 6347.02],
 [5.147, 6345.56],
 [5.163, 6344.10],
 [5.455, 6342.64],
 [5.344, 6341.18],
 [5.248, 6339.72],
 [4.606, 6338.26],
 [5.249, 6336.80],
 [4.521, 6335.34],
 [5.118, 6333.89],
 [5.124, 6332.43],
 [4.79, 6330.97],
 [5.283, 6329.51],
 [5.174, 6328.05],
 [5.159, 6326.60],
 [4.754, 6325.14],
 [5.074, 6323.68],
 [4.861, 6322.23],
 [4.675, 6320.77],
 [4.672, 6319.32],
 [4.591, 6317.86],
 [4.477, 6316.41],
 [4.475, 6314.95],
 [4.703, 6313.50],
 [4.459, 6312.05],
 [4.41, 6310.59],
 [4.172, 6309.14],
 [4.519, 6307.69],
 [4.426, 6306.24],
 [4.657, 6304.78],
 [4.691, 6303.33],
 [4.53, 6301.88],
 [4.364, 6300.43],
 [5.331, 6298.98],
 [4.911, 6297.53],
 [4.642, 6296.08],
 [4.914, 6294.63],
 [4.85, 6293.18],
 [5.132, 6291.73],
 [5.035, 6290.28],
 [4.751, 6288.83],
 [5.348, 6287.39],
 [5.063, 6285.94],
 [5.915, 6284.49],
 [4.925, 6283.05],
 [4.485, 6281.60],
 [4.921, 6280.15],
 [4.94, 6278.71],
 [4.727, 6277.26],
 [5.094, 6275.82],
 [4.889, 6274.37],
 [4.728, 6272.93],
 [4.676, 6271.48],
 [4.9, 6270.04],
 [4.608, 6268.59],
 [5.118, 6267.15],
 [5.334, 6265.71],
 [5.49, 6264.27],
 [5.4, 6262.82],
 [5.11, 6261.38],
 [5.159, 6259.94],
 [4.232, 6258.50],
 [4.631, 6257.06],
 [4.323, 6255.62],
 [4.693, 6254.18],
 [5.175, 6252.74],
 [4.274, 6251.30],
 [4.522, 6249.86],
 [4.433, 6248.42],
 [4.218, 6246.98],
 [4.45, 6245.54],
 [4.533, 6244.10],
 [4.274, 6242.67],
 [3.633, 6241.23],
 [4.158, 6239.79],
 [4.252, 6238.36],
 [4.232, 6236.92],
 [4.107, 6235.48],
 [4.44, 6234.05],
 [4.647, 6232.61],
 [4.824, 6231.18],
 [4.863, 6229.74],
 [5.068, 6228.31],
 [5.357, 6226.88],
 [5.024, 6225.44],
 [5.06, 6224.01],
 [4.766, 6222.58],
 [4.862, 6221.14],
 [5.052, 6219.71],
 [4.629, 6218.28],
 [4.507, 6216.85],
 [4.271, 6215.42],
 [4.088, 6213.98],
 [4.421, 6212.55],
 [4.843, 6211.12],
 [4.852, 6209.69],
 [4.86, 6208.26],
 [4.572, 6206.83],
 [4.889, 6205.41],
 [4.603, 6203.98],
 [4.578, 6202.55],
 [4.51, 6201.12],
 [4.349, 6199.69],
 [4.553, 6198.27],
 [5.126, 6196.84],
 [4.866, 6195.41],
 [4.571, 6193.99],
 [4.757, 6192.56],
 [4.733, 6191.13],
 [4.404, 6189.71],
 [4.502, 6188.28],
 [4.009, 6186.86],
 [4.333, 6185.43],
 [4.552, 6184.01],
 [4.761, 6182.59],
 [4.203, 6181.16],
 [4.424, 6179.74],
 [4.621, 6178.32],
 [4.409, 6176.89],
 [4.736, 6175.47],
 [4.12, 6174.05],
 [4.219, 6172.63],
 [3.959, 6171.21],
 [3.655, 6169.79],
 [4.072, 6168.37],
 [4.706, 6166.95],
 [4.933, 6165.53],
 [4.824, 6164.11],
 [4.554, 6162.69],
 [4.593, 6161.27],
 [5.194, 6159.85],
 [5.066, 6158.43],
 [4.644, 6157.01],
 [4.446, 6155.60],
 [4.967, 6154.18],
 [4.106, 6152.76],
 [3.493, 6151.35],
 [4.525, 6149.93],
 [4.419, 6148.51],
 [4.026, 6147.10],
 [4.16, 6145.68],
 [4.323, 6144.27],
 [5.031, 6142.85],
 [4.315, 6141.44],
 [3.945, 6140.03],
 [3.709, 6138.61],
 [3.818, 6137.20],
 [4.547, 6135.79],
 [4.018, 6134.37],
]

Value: 0.662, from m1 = 4.89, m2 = 4.59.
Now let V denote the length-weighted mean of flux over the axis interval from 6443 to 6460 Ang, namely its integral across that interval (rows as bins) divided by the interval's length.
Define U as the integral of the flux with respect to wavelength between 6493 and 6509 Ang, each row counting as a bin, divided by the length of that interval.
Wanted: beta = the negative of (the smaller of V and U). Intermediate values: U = 4.8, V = 4.98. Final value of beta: -4.83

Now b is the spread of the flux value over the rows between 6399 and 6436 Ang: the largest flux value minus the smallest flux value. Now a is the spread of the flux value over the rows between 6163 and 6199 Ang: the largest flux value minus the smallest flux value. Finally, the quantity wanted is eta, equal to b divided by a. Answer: 1.07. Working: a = 1.47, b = 1.57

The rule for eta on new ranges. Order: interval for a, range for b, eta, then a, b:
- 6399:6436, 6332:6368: 0.66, 1.57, 1.04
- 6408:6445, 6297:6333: 1.05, 1.11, 1.16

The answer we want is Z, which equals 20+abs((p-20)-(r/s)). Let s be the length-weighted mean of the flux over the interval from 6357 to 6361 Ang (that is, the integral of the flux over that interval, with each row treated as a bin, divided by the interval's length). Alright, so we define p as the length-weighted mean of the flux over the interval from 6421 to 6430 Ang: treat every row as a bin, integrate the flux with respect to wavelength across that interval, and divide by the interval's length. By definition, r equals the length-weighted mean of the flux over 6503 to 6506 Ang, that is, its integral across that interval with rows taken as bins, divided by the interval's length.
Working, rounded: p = 5.16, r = 4.62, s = 4.5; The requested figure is 35.86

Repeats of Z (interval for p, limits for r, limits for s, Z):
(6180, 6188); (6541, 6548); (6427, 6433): 36.63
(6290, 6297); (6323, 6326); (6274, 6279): 36.10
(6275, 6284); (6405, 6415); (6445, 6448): 36.07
